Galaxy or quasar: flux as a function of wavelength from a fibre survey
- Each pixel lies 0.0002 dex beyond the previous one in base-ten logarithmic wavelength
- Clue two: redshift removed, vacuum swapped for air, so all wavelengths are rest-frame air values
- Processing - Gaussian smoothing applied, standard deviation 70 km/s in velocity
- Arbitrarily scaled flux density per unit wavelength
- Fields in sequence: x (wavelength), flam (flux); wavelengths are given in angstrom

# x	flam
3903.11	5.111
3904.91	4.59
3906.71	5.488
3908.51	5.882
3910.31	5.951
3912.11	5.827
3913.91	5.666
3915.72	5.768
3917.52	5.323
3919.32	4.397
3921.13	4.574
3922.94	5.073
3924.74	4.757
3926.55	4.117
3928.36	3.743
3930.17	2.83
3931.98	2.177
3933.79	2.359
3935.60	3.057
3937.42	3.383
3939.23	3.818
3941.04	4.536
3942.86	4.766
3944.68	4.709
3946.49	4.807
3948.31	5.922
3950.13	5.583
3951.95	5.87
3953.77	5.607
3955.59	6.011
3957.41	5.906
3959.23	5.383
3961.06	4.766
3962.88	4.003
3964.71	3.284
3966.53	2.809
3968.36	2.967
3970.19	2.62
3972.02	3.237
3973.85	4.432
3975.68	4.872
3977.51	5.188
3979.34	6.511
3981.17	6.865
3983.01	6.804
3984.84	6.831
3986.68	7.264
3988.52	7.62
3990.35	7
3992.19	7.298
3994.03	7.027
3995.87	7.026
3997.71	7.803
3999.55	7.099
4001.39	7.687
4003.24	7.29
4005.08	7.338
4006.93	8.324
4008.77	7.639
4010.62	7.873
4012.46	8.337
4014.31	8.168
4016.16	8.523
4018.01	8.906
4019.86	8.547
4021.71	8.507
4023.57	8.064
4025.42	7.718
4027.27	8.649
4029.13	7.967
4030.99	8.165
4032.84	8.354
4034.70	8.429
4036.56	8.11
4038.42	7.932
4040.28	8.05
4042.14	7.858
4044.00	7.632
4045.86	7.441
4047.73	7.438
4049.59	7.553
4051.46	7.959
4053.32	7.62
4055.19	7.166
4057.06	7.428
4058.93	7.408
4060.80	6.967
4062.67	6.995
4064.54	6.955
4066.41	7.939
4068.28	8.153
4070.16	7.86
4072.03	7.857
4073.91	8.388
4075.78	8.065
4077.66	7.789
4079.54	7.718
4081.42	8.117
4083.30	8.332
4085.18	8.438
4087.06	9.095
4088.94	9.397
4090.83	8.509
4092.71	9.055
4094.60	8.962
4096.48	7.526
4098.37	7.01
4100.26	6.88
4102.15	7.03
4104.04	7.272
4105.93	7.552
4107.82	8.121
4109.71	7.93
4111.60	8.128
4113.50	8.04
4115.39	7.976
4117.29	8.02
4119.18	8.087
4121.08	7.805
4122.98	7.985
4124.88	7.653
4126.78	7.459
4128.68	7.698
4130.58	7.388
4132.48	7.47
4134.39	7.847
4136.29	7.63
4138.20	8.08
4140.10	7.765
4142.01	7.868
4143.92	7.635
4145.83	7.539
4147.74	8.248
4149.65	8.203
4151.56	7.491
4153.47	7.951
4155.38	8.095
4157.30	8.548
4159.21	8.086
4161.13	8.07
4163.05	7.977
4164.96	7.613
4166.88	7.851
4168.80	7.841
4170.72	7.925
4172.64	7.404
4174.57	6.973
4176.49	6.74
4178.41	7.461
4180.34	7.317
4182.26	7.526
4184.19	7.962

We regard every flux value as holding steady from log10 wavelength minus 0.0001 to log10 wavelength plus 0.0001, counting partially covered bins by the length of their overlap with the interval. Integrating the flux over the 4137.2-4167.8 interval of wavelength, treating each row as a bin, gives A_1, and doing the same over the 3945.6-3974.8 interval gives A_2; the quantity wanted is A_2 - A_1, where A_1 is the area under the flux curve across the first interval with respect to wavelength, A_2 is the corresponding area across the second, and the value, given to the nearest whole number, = -109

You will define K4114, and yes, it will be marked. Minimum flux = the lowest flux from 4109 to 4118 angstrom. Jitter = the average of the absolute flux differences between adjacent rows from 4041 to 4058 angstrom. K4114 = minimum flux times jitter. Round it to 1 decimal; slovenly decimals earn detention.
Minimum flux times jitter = 2.0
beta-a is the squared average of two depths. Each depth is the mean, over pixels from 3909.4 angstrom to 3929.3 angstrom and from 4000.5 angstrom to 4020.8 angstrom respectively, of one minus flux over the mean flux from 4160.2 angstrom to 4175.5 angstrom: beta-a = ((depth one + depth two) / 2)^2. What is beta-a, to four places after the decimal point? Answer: 0.0230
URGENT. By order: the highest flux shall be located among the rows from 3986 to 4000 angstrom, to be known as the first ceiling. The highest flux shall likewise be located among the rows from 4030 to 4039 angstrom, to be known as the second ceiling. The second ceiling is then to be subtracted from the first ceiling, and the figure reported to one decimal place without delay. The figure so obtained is -0.6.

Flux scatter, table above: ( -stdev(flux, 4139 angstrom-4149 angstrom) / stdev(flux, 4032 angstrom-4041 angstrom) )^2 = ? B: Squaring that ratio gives 1.72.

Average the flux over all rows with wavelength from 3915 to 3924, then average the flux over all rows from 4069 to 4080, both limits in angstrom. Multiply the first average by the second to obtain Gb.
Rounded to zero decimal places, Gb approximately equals 40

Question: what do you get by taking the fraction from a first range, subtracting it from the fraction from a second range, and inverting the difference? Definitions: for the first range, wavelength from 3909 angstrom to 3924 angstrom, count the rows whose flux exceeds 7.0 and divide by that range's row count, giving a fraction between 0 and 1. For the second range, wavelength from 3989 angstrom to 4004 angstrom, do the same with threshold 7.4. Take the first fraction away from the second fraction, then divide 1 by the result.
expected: 4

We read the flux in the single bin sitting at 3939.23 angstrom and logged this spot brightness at 3.818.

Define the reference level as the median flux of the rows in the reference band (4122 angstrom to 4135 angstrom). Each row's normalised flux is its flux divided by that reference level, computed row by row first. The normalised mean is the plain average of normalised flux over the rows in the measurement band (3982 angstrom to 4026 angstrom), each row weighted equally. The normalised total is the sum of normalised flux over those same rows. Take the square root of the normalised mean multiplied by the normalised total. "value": 4.926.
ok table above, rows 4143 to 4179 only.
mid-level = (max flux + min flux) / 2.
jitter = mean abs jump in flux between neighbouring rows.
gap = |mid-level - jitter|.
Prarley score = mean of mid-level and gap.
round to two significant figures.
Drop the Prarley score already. 7.5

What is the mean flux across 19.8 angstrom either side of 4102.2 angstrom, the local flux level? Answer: 8.1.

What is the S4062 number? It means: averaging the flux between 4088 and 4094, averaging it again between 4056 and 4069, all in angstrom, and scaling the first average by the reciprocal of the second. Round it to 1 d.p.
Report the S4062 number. 1.2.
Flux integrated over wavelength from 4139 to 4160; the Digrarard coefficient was 167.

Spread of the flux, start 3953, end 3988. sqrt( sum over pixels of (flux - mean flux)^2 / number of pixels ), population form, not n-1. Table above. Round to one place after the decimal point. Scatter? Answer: 1.5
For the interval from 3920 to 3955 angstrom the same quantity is 1.1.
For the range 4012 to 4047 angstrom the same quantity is 0.4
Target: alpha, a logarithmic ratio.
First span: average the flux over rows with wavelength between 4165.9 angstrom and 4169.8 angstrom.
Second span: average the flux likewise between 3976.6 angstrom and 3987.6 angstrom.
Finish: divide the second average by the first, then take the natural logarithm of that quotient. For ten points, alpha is -0.18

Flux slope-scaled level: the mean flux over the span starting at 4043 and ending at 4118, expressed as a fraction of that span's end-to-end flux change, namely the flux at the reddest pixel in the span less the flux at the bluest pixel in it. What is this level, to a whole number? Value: 20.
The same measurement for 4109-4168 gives -100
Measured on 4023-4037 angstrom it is 178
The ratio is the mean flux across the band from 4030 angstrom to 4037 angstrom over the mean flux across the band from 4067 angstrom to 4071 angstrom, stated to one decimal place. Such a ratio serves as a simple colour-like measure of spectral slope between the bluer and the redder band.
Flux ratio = 1.0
